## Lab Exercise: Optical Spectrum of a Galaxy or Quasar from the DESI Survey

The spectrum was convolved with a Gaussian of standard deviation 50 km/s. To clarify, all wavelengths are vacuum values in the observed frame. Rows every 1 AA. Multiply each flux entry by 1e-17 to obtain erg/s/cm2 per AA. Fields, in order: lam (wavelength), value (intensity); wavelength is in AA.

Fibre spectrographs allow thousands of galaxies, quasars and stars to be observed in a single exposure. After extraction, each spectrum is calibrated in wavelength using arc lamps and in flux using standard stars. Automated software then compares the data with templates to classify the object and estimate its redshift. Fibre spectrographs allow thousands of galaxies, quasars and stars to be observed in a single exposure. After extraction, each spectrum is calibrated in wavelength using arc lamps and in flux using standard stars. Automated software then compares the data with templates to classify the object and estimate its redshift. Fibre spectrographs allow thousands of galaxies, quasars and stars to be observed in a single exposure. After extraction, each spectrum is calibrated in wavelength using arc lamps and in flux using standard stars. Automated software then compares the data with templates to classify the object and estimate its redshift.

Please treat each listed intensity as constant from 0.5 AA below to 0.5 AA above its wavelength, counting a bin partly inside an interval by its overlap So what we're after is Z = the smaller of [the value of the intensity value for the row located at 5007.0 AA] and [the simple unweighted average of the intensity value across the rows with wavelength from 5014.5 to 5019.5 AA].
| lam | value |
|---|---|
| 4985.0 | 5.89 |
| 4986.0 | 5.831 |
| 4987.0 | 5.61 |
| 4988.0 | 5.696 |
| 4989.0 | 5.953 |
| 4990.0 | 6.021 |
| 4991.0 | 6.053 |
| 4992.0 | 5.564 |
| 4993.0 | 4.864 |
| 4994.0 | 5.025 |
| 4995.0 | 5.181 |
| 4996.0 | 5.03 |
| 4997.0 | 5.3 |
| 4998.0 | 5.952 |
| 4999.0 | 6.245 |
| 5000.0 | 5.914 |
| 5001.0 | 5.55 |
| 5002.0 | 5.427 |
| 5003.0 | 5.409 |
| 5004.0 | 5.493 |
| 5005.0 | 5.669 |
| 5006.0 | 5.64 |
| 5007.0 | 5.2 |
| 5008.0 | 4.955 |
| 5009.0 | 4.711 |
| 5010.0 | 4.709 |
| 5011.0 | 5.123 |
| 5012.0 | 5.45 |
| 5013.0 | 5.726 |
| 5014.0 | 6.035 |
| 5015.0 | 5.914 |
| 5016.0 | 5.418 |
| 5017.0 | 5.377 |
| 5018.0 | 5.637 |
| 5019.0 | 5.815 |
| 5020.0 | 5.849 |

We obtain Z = 5.2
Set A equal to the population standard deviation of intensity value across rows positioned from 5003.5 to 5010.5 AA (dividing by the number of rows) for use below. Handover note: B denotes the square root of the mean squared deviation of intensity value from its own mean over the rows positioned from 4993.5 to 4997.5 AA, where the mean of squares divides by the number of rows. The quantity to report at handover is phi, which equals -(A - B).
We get -0.27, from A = 0.39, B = 0.115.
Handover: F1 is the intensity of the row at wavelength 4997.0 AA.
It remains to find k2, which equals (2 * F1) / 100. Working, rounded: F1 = 5.3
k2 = 0.106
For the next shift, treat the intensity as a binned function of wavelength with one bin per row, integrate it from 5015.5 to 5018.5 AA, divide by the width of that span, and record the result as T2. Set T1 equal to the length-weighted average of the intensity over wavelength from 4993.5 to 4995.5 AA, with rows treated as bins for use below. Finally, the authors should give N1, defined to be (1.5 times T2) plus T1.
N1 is 13.3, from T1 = 5.10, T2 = 5.5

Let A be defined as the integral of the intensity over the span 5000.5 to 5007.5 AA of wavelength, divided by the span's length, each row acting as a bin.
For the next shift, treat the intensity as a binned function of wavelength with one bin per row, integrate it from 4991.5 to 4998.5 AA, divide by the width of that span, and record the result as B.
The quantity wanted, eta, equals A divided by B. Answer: 1.04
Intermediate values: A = 5.48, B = 5.27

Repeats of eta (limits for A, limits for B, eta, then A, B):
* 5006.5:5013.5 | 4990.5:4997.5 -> 0.97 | 5.12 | 5.29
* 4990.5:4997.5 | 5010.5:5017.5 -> 0.95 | 5.29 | 5.58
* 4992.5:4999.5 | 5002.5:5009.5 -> 1.01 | 5.37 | 5.30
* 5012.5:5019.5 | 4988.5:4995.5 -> 1.03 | 5.70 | 5.52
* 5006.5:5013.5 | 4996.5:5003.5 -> 0.90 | 5.12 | 5.69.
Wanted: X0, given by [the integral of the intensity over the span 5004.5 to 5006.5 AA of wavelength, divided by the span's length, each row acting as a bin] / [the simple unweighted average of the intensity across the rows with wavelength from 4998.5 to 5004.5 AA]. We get 0.997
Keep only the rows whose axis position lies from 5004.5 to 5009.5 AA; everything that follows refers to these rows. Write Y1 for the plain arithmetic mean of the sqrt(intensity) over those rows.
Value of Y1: 2.29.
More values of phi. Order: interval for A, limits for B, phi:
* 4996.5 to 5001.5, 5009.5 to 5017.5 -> 0.07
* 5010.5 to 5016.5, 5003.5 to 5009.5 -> 0.04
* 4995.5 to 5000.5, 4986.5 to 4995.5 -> -0.04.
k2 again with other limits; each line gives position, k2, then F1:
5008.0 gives 0.099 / 4.955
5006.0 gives 0.113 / 5.64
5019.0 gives 0.116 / 5.815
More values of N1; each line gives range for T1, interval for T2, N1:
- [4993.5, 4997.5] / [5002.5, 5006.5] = 13.5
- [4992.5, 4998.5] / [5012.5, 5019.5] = 13.8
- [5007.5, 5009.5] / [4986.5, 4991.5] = 13.6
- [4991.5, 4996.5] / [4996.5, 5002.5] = 13.7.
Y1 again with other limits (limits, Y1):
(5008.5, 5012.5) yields 2.23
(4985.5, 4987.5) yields 2.39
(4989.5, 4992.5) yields 2.42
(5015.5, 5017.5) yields 2.32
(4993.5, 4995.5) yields 2.26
